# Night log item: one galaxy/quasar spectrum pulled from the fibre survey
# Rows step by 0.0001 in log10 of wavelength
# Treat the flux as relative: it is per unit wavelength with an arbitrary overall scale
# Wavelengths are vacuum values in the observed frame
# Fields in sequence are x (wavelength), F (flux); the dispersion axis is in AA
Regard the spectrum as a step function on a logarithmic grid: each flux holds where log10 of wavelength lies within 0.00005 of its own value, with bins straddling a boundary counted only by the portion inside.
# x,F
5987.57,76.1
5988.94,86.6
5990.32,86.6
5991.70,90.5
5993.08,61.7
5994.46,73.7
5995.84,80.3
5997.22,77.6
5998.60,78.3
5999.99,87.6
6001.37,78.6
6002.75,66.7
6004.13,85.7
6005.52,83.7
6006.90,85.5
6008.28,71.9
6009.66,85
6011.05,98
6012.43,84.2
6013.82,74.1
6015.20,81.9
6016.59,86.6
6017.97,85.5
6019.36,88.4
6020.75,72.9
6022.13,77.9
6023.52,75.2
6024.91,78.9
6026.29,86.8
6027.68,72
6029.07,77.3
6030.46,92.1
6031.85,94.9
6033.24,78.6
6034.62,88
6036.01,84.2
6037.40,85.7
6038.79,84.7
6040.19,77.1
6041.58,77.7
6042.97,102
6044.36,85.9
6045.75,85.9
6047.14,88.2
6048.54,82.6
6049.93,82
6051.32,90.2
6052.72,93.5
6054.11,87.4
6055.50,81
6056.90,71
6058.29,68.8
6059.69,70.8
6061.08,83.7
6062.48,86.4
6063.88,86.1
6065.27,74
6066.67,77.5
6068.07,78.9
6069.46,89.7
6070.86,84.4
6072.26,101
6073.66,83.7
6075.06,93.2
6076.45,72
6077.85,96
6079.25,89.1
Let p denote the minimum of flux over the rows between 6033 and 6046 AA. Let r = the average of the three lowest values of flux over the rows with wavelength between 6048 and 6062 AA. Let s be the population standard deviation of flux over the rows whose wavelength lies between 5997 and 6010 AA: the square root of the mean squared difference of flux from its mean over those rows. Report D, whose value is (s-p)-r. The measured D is -141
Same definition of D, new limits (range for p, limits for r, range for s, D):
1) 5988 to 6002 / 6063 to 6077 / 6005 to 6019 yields -129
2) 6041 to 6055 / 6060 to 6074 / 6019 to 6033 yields -147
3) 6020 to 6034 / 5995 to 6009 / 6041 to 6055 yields -138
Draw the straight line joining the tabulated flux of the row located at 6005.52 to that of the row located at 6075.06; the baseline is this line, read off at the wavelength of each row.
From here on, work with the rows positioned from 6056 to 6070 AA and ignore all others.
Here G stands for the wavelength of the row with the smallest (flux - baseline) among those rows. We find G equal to 6058.29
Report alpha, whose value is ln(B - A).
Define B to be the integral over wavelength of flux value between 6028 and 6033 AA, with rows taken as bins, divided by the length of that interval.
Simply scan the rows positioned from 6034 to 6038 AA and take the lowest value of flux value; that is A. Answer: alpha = 0.5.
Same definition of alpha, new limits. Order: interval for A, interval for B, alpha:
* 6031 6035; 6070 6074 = 2.4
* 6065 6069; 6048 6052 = 2.4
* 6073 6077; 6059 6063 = 2.1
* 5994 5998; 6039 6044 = 2.5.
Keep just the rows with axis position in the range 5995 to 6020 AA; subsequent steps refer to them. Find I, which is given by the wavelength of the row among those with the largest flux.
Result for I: 6011.05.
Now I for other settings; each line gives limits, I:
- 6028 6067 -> 6042.97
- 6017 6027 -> 6019.36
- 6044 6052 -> 6051.32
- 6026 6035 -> 6031.85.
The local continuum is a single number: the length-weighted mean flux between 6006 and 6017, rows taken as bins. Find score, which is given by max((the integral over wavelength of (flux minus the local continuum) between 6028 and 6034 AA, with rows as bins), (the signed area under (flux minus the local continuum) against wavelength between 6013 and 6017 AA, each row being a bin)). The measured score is 9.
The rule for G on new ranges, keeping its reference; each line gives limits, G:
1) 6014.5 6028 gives 6027.68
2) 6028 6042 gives 6040.19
